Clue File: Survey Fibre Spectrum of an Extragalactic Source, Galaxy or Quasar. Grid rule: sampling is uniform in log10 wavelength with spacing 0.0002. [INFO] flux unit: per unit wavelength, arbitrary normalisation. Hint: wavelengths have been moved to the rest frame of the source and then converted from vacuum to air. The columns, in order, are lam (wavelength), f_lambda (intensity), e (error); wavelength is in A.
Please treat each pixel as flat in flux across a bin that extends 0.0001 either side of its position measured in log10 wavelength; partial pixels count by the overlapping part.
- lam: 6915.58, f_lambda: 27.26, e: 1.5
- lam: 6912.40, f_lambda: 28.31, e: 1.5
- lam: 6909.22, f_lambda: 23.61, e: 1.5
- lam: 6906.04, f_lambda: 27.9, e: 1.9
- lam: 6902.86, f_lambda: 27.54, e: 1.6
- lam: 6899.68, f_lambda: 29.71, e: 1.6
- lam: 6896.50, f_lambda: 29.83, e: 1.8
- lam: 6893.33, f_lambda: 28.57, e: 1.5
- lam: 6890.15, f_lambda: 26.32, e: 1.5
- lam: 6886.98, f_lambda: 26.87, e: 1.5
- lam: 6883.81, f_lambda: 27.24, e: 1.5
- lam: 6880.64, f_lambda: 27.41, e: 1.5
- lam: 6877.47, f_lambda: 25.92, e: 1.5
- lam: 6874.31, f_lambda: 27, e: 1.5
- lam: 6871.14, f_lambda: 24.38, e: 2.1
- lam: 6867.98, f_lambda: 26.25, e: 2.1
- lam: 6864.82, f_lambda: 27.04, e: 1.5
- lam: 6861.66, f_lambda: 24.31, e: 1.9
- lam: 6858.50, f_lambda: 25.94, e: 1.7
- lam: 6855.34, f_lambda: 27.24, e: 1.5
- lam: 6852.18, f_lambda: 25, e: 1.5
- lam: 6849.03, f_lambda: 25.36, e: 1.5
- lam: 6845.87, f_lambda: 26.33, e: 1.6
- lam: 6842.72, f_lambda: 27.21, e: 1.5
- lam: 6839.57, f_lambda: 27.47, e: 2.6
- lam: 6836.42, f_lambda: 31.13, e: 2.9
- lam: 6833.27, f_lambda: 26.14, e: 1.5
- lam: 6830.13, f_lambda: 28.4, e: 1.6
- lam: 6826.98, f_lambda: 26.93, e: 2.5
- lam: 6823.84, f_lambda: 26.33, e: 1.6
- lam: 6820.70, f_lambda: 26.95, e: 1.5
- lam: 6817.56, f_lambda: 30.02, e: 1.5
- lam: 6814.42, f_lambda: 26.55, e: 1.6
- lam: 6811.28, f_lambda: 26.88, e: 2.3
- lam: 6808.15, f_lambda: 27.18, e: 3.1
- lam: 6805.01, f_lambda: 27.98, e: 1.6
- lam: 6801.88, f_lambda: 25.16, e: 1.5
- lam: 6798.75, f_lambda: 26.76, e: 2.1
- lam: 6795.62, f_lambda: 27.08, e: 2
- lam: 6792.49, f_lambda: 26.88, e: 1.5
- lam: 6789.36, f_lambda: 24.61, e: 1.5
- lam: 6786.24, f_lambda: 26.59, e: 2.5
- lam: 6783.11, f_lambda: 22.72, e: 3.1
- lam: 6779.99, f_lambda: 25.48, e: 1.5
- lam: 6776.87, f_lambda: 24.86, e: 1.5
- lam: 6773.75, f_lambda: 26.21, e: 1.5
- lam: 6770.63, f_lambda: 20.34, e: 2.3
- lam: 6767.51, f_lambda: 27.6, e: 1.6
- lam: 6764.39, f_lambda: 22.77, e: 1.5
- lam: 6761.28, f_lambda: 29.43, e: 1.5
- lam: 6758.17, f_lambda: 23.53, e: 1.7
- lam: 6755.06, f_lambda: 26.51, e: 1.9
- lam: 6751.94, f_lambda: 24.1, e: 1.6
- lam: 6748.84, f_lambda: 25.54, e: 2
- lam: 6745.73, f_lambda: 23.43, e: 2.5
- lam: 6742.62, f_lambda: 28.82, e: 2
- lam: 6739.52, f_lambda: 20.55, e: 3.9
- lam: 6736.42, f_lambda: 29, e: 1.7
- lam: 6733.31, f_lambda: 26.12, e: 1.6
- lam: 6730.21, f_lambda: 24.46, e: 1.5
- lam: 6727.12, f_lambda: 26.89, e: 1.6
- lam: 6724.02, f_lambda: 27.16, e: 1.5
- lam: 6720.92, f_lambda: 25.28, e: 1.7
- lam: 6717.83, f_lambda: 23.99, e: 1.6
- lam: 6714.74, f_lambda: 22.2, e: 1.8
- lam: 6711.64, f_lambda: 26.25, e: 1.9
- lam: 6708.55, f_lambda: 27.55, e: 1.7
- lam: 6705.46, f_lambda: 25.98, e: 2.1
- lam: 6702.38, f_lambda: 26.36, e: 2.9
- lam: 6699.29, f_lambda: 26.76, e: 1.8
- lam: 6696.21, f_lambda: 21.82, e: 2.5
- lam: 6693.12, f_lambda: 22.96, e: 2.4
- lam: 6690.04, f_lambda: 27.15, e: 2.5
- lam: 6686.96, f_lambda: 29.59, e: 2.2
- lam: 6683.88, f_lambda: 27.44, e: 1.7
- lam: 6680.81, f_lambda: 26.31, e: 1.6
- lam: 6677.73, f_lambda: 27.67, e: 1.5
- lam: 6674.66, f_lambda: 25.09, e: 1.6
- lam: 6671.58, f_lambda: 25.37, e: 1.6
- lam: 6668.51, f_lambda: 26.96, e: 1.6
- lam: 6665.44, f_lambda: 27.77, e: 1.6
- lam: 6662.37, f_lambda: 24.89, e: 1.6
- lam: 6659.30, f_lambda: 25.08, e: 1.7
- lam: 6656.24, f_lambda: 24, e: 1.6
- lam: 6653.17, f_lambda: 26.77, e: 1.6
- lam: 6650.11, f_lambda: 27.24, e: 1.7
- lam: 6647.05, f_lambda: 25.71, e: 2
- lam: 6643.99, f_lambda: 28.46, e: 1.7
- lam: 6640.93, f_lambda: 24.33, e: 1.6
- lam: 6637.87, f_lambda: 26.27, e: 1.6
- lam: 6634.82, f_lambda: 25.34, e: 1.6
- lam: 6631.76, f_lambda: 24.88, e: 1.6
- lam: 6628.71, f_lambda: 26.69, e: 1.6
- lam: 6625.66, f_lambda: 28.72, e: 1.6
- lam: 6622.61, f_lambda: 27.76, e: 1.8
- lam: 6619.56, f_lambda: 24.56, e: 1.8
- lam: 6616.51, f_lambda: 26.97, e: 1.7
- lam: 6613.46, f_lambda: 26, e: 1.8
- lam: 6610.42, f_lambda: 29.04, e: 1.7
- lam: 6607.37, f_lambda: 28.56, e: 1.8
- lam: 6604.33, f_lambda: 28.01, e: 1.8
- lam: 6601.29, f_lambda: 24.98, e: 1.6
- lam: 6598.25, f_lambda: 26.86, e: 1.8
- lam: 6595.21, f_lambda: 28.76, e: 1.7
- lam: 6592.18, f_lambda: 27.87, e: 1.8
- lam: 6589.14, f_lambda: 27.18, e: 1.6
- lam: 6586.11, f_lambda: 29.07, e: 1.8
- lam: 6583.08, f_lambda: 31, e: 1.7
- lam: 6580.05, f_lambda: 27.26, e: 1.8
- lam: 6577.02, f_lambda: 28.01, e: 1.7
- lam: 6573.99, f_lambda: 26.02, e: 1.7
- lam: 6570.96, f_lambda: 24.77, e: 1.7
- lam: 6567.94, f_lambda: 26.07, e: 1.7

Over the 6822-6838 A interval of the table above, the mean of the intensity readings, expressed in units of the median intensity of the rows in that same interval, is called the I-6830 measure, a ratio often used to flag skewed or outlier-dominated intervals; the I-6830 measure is 1.03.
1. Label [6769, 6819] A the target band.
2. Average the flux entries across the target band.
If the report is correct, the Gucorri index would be 26.0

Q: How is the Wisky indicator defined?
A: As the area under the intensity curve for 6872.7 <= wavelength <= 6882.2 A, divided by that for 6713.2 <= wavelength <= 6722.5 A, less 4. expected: -2.85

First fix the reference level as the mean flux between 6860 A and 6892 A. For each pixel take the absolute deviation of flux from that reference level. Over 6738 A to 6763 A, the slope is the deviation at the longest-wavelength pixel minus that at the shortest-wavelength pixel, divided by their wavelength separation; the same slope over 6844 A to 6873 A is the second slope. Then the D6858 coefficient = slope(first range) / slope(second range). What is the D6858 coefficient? -1.6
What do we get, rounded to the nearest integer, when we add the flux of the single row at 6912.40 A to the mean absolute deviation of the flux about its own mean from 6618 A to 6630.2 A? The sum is 30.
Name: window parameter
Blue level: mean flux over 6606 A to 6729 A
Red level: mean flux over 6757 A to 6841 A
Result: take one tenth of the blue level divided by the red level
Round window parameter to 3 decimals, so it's 0.099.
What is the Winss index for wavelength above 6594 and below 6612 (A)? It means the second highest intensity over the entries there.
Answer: 28.76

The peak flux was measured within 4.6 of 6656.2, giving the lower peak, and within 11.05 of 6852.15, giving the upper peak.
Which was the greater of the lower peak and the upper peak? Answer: 27.2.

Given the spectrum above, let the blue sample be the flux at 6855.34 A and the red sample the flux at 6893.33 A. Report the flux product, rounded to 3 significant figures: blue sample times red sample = 778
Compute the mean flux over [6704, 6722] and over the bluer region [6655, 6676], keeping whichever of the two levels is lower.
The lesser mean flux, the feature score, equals 25.2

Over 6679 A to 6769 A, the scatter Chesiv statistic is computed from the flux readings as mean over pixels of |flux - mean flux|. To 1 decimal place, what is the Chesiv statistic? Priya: 1.9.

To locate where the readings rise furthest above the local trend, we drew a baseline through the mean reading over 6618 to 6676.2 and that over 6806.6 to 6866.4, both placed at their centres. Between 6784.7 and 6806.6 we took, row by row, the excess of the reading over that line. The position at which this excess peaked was 6805.01 A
